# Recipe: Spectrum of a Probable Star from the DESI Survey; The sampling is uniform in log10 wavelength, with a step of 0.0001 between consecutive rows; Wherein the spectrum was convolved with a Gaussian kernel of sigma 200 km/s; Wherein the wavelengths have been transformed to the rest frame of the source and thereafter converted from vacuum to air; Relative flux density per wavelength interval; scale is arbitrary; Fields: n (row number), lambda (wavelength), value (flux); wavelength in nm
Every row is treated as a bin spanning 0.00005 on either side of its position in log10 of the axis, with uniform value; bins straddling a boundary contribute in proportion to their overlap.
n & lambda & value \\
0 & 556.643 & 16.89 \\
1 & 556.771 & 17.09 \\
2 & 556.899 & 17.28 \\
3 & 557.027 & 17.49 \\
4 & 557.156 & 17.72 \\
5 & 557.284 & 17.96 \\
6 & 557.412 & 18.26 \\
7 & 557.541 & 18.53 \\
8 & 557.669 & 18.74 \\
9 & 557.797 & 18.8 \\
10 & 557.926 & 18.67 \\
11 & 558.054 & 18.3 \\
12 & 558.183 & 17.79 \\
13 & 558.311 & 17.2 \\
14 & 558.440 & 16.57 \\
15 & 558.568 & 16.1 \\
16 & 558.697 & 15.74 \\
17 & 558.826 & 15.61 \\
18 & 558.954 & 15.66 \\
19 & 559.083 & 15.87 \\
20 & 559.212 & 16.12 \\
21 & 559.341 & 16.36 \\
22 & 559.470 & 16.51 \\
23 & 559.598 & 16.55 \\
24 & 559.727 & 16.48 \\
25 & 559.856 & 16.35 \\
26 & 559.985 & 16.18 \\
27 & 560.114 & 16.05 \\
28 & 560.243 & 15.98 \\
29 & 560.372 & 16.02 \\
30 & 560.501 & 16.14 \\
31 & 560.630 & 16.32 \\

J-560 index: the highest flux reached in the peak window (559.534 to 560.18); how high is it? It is 16.55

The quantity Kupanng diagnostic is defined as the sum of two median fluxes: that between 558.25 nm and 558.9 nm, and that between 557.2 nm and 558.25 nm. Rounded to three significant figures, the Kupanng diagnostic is 34.5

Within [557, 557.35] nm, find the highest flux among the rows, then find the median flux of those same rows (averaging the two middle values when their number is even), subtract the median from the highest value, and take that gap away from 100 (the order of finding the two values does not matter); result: 99.76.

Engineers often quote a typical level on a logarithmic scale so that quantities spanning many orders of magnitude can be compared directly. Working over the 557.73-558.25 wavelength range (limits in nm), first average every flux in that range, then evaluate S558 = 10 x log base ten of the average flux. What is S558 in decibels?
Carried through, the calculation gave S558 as 12.65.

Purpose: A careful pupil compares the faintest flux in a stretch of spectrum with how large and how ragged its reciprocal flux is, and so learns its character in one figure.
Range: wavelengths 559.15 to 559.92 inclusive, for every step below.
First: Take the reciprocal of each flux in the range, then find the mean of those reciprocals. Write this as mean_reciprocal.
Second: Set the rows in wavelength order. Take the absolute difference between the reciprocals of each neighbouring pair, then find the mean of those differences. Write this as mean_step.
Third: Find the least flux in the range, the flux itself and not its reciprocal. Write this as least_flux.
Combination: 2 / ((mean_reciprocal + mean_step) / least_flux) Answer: 524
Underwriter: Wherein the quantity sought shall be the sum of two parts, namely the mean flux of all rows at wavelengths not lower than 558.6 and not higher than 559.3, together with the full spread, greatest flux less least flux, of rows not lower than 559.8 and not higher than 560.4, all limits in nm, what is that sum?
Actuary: 16.2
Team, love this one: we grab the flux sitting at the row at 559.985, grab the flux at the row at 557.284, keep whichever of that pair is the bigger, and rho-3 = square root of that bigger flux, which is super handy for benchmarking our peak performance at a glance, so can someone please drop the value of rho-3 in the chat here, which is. 4.24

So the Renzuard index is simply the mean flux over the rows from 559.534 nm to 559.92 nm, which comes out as 16.5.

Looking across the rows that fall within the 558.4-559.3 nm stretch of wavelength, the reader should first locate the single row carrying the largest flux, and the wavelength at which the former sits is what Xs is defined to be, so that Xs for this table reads 558.440 nm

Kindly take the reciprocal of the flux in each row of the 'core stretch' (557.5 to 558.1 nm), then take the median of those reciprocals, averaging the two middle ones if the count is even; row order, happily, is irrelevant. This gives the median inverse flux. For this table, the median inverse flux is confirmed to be 0.0536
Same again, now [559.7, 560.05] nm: 0.0612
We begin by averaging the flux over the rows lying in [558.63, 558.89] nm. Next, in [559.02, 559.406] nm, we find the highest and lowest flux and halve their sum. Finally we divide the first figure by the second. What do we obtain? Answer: 0.97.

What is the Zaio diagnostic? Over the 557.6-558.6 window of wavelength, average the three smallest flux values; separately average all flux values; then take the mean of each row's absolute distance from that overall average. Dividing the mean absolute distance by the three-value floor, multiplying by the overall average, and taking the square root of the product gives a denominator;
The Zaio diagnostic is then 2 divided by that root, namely 2.1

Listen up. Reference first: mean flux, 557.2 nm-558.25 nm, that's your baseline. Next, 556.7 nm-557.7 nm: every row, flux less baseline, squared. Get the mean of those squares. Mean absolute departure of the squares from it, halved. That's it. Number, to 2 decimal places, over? 0.25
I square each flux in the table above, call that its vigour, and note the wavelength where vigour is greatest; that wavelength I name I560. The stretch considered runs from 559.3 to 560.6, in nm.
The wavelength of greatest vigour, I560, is 559.598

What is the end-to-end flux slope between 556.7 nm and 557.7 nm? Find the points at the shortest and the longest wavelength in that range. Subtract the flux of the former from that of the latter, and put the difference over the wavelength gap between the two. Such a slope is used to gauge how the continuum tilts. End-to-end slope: 1.8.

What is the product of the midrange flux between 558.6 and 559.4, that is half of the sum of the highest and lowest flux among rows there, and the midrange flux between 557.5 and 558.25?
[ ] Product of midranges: 292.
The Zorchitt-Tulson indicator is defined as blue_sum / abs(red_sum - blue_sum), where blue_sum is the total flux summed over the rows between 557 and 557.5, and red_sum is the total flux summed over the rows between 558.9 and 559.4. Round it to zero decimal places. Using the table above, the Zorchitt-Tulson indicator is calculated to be 10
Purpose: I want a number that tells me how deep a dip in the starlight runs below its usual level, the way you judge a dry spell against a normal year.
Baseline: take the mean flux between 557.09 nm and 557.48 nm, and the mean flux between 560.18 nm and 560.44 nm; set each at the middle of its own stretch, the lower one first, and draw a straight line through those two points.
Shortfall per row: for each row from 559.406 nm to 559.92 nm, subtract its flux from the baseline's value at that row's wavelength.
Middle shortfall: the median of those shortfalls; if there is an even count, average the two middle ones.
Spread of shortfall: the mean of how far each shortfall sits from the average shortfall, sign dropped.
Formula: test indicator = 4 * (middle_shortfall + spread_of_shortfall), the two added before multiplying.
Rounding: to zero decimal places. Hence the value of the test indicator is 0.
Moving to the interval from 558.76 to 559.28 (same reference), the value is 5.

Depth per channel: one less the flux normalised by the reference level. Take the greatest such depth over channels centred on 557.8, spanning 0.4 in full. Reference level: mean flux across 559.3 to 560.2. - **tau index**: -0.142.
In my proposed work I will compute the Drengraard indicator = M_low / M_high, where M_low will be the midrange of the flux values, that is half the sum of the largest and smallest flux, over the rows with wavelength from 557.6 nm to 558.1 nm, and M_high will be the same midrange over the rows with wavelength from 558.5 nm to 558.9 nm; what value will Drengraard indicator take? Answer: 1.17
